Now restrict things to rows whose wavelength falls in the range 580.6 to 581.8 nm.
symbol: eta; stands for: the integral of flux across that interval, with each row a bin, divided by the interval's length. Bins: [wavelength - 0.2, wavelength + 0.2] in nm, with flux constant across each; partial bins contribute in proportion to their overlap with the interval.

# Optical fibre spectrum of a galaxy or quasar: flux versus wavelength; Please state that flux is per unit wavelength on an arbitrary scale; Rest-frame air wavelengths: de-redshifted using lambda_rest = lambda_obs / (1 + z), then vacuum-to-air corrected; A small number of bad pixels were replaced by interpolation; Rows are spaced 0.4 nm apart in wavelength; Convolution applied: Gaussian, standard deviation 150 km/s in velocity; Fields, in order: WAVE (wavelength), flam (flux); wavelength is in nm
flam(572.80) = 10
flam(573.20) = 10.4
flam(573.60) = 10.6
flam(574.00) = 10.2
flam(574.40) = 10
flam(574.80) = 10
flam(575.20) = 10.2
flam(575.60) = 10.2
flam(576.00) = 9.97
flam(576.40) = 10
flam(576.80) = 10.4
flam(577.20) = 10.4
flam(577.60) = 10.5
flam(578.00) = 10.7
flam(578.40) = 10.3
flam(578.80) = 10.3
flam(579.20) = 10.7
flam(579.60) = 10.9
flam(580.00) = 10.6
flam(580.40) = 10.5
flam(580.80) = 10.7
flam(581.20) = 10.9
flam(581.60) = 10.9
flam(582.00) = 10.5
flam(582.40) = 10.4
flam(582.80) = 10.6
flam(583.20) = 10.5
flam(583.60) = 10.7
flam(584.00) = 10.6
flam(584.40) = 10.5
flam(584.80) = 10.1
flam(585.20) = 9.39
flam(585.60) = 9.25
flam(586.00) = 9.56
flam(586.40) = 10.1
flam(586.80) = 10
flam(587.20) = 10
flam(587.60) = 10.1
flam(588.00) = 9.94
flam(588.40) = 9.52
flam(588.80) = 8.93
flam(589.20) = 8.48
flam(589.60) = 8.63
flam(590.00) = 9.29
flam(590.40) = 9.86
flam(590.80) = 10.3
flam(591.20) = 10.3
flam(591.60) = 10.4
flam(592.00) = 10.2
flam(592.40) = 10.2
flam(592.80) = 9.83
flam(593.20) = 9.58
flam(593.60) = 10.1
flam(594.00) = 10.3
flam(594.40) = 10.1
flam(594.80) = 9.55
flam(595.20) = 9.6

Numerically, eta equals 10.8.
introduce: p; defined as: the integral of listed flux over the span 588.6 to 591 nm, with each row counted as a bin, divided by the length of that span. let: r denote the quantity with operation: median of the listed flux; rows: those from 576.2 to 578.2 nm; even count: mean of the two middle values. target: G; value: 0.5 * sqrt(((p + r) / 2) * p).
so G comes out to 4.77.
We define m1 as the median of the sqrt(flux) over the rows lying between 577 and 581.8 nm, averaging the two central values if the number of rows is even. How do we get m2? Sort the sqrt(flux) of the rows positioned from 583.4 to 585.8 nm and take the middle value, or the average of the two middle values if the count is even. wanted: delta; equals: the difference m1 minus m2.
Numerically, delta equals 0.05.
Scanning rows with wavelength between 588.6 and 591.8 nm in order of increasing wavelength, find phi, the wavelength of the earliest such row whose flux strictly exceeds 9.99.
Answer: 590.80 nm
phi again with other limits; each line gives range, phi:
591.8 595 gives 592.00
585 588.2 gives 586.40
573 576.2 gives 573.20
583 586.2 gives 583.20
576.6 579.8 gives 576.80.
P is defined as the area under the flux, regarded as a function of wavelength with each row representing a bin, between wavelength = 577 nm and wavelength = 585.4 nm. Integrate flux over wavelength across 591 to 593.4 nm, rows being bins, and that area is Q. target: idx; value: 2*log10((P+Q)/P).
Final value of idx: 0.210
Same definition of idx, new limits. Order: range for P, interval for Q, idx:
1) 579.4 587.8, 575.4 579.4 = 0.339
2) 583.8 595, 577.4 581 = 0.258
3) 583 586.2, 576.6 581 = 0.774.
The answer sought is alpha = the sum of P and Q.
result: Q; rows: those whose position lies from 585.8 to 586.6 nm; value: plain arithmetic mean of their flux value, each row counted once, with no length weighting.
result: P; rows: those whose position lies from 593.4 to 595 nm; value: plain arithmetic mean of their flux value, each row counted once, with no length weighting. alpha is 19.8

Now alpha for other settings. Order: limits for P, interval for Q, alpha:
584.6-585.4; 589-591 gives 19.1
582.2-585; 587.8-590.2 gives 19.6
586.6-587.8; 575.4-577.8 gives 20.3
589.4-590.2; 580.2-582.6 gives 19.6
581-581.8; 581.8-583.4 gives 21.4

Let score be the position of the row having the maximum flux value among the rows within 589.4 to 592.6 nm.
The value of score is 591.60 nm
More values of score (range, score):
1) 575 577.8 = 577.60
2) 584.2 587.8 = 584.40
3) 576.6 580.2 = 579.60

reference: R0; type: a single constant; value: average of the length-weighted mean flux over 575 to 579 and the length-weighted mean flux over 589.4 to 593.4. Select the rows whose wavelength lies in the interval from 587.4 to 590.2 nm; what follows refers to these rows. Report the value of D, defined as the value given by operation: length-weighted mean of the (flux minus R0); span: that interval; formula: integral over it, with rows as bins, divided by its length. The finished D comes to -0.81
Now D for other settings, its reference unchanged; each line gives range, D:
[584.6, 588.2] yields -0.25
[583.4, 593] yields -0.24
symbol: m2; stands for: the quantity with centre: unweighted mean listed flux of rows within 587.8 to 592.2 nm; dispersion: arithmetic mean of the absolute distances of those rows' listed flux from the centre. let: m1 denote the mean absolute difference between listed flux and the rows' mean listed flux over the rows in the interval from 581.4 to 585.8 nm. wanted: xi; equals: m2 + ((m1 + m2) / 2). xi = 1.1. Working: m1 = 0.40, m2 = 0.6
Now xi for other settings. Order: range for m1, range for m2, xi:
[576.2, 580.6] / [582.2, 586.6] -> 0.7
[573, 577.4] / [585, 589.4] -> 0.7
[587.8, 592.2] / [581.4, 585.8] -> 0.9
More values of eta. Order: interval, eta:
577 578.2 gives 10.5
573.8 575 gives 10.1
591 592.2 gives 10.3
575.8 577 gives 10.1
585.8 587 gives 9.9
